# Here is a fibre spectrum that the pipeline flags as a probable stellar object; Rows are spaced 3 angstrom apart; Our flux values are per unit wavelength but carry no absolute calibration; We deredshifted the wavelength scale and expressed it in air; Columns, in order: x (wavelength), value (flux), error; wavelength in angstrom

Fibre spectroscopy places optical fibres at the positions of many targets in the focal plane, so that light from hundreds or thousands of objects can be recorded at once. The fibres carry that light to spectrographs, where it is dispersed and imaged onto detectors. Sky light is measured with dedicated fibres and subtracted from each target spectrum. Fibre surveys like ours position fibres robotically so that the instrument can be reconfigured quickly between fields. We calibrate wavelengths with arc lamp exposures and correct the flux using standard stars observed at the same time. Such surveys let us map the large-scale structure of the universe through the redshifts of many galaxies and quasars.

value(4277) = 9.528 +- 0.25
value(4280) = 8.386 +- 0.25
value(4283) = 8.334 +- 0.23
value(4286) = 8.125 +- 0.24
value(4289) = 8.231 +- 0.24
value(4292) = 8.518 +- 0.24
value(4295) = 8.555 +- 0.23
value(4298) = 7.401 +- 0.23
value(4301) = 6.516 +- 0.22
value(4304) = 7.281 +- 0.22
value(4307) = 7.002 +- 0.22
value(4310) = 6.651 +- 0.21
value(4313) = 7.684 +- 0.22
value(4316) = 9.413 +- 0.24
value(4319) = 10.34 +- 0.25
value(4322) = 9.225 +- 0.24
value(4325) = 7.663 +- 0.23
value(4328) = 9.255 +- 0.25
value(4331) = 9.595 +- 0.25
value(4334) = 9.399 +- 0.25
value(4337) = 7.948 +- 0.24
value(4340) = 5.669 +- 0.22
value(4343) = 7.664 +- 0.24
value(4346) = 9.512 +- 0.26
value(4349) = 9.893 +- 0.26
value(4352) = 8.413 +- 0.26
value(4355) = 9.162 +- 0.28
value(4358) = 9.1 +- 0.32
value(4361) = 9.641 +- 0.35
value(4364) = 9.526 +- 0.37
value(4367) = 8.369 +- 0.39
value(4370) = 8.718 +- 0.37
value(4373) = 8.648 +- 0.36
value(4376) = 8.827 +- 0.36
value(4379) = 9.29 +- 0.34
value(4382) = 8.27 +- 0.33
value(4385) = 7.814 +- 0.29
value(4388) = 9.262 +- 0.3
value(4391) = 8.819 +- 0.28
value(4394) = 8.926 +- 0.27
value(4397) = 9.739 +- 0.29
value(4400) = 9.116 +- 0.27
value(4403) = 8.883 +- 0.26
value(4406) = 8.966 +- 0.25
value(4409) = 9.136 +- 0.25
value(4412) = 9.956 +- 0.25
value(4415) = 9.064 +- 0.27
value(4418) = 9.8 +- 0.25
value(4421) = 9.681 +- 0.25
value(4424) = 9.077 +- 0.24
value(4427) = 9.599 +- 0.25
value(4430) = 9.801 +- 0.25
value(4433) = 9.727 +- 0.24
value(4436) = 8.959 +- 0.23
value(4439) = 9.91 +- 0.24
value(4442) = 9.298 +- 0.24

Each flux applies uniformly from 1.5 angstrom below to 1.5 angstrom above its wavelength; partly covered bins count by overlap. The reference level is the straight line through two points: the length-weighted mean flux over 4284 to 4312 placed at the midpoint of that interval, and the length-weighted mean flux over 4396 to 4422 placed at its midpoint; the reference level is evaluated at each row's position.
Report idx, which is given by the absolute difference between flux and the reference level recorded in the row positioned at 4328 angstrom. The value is 1.18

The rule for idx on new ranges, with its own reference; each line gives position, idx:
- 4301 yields 1.13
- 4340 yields 2.60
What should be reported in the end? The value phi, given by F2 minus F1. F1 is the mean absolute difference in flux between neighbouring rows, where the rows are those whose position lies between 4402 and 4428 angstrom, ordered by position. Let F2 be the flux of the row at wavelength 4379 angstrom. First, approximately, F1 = 0.49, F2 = 9.29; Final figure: 8.80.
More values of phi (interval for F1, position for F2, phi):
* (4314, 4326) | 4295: 7.35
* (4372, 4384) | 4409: 8.58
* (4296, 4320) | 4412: 9.10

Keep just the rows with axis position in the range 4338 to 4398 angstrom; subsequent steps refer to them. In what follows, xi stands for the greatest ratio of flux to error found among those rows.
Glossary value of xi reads 38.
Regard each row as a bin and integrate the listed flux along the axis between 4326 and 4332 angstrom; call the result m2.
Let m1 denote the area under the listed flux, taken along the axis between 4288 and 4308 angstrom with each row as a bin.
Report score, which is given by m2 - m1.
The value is -97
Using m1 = 153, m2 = 56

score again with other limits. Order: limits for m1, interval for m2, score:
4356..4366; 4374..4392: 63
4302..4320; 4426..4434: -65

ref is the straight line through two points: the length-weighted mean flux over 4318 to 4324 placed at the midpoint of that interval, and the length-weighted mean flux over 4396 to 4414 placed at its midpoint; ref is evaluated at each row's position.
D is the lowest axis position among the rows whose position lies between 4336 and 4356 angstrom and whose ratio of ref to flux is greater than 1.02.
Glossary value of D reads 4337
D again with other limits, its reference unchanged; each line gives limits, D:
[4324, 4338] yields 4325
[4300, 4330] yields 4301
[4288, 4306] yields 4289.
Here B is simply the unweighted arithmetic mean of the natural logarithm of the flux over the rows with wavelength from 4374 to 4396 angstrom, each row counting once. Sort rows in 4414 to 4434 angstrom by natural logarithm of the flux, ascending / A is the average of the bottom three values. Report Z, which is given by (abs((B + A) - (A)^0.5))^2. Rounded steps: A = 2.22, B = 2.17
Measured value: 8.4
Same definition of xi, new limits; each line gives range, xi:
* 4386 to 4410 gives 37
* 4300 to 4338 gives 41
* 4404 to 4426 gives 40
